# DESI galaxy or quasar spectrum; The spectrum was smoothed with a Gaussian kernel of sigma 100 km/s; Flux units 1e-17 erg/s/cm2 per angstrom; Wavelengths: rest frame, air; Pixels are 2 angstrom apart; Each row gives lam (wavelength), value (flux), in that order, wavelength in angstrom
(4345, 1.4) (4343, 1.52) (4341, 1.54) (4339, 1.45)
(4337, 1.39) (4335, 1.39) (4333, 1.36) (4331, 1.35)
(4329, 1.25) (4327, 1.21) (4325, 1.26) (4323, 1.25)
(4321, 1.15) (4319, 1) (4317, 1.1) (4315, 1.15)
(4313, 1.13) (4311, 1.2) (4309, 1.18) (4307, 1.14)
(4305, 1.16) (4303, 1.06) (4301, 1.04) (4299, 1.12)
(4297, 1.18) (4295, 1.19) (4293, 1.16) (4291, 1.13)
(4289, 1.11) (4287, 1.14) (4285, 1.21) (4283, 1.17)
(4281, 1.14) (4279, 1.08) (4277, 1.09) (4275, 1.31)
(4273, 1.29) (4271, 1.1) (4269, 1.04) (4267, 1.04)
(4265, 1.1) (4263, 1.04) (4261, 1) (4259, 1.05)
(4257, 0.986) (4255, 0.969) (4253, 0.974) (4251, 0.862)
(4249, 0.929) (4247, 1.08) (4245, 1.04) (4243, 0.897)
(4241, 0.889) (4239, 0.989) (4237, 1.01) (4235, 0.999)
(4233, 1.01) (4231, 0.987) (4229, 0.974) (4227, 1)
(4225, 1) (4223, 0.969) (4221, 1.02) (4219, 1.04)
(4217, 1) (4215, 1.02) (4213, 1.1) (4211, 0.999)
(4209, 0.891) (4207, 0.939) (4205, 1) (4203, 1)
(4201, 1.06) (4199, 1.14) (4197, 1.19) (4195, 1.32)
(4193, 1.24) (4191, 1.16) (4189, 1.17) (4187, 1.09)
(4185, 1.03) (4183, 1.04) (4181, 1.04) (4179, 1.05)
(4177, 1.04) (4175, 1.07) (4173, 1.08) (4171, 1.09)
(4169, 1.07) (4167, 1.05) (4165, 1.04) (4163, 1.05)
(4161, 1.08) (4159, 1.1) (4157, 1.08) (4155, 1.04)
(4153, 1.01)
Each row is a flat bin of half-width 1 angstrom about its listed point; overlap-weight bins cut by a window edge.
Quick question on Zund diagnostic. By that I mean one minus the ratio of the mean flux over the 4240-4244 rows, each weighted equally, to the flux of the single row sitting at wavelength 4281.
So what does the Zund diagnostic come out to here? 0.22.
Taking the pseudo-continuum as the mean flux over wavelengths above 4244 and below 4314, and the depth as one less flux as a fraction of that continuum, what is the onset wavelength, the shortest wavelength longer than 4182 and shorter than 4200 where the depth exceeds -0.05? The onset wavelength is 4183 angstrom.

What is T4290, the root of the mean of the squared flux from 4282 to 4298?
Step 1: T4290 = 1.16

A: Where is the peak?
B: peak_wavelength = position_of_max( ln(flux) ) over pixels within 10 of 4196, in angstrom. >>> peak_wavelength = 4195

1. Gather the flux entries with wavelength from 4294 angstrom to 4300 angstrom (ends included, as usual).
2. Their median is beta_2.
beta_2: 1.18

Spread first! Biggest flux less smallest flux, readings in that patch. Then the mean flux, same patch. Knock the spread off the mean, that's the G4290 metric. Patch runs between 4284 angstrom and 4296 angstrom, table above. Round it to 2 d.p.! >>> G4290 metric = 1.06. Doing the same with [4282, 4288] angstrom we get 1.10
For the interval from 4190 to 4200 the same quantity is 1.03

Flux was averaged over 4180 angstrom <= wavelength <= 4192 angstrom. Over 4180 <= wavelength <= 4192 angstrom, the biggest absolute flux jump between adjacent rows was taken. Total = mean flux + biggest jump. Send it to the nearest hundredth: 1.17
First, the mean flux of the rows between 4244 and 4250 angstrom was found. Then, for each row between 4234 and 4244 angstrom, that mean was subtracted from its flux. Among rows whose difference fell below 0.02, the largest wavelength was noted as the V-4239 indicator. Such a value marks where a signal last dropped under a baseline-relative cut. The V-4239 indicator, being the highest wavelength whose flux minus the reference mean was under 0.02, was 4243 angstrom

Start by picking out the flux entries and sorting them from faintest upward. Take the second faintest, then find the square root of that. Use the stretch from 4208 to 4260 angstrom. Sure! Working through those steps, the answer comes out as 0.943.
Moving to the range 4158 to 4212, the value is 0.969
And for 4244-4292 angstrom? 0.964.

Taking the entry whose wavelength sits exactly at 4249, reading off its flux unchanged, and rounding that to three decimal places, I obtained 0.929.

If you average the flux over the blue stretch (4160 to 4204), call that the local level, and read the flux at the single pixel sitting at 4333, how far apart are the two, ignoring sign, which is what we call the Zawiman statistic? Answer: 0.26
